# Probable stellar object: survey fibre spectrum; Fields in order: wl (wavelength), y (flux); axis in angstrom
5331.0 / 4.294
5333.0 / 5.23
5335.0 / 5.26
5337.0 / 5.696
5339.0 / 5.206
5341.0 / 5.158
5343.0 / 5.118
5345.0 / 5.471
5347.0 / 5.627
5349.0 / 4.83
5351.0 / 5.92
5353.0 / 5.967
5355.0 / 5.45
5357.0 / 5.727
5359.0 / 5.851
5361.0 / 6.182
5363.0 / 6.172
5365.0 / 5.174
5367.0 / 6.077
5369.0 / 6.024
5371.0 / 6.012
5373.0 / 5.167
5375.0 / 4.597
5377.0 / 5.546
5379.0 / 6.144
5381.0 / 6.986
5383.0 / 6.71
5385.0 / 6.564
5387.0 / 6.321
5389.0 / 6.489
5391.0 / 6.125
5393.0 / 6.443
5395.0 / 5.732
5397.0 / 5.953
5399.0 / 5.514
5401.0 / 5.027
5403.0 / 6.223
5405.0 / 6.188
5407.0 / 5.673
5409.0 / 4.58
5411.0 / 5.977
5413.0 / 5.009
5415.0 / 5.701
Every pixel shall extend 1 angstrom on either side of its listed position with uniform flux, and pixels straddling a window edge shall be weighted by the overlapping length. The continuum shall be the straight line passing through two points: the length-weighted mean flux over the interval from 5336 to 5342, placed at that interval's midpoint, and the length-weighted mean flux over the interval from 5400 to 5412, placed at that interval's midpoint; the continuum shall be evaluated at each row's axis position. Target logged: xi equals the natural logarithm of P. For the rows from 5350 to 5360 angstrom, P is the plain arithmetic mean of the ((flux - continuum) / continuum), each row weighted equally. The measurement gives -2.7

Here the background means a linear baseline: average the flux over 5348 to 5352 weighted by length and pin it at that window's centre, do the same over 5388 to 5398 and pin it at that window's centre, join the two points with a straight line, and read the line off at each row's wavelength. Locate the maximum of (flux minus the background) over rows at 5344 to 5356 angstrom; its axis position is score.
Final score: 5353.0 angstrom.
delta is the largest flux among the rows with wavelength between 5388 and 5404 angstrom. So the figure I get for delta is 6.489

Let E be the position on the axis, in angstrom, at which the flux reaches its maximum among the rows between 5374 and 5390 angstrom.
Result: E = 5381.0 angstrom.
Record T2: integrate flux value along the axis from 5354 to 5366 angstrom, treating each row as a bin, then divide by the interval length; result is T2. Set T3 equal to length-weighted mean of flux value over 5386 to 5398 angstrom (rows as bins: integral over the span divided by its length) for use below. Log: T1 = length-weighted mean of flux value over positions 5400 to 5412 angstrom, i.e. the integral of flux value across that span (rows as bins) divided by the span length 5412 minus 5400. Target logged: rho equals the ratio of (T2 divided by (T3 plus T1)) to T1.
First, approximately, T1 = 5.6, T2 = 5.76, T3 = 6.18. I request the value 0.087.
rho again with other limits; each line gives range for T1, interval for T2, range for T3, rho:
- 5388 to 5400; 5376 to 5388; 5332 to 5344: 0.093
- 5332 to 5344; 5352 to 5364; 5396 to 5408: 0.101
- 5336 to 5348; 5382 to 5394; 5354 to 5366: 0.108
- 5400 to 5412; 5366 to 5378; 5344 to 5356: 0.089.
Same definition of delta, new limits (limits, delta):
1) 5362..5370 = 6.172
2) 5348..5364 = 6.182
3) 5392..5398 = 6.443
